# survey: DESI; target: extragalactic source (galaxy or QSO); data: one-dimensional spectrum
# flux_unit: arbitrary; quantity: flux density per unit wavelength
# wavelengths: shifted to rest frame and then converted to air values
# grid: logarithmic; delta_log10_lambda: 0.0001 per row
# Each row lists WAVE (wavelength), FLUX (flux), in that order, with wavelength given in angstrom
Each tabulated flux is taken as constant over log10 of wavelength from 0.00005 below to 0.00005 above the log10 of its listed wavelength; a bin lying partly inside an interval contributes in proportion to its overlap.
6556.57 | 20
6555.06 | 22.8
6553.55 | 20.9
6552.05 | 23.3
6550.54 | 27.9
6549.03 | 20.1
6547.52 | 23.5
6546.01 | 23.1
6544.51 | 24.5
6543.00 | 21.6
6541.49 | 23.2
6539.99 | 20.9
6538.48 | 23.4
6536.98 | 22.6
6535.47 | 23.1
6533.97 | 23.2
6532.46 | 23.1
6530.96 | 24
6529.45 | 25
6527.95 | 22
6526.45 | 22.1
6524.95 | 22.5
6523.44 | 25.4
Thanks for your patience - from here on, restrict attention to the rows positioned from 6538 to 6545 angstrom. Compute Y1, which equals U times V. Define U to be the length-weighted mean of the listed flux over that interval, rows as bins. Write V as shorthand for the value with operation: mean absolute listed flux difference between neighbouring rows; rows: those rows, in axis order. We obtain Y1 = 53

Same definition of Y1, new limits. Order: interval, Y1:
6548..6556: 96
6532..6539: 9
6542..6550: 46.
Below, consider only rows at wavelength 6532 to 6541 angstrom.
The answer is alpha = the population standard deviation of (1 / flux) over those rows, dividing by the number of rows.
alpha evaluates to 0.0017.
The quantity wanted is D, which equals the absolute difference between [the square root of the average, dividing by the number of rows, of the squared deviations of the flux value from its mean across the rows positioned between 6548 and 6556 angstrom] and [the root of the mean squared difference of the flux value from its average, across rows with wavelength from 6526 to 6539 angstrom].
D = 1.8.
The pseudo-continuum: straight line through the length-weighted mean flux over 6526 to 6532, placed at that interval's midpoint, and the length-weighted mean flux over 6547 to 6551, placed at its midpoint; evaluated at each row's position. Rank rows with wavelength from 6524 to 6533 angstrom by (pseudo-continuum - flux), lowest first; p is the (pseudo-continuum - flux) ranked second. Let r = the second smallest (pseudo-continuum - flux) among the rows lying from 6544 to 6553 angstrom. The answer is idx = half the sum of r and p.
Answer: -0.8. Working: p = -0.6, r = -1.01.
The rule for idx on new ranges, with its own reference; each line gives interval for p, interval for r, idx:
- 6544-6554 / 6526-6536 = -0.8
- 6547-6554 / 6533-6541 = 0.1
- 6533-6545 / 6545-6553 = 0.0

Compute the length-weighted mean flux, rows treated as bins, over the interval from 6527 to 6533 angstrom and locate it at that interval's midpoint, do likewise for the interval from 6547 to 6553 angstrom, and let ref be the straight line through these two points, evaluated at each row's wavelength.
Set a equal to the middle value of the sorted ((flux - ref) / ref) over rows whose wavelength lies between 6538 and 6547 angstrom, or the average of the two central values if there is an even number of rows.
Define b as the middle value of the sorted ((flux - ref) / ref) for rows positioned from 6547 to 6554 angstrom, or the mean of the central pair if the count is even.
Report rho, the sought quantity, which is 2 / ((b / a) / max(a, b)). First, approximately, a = -0.0186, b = -0.0143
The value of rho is -0.037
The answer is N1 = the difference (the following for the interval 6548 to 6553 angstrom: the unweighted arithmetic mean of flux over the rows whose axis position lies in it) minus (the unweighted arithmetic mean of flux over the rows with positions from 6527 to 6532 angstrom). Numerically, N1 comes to 0.1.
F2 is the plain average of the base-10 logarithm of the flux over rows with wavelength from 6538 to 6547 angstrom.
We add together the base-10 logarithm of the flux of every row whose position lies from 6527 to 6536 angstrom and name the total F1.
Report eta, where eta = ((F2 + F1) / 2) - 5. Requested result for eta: -0.21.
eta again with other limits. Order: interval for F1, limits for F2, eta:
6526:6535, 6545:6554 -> -0.22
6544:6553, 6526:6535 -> -0.20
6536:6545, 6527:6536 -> -0.25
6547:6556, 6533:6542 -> -0.24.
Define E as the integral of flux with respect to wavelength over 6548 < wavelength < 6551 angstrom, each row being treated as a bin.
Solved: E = 71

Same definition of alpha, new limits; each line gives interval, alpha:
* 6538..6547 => 0.0023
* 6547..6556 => 0.0044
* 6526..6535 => 0.0019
